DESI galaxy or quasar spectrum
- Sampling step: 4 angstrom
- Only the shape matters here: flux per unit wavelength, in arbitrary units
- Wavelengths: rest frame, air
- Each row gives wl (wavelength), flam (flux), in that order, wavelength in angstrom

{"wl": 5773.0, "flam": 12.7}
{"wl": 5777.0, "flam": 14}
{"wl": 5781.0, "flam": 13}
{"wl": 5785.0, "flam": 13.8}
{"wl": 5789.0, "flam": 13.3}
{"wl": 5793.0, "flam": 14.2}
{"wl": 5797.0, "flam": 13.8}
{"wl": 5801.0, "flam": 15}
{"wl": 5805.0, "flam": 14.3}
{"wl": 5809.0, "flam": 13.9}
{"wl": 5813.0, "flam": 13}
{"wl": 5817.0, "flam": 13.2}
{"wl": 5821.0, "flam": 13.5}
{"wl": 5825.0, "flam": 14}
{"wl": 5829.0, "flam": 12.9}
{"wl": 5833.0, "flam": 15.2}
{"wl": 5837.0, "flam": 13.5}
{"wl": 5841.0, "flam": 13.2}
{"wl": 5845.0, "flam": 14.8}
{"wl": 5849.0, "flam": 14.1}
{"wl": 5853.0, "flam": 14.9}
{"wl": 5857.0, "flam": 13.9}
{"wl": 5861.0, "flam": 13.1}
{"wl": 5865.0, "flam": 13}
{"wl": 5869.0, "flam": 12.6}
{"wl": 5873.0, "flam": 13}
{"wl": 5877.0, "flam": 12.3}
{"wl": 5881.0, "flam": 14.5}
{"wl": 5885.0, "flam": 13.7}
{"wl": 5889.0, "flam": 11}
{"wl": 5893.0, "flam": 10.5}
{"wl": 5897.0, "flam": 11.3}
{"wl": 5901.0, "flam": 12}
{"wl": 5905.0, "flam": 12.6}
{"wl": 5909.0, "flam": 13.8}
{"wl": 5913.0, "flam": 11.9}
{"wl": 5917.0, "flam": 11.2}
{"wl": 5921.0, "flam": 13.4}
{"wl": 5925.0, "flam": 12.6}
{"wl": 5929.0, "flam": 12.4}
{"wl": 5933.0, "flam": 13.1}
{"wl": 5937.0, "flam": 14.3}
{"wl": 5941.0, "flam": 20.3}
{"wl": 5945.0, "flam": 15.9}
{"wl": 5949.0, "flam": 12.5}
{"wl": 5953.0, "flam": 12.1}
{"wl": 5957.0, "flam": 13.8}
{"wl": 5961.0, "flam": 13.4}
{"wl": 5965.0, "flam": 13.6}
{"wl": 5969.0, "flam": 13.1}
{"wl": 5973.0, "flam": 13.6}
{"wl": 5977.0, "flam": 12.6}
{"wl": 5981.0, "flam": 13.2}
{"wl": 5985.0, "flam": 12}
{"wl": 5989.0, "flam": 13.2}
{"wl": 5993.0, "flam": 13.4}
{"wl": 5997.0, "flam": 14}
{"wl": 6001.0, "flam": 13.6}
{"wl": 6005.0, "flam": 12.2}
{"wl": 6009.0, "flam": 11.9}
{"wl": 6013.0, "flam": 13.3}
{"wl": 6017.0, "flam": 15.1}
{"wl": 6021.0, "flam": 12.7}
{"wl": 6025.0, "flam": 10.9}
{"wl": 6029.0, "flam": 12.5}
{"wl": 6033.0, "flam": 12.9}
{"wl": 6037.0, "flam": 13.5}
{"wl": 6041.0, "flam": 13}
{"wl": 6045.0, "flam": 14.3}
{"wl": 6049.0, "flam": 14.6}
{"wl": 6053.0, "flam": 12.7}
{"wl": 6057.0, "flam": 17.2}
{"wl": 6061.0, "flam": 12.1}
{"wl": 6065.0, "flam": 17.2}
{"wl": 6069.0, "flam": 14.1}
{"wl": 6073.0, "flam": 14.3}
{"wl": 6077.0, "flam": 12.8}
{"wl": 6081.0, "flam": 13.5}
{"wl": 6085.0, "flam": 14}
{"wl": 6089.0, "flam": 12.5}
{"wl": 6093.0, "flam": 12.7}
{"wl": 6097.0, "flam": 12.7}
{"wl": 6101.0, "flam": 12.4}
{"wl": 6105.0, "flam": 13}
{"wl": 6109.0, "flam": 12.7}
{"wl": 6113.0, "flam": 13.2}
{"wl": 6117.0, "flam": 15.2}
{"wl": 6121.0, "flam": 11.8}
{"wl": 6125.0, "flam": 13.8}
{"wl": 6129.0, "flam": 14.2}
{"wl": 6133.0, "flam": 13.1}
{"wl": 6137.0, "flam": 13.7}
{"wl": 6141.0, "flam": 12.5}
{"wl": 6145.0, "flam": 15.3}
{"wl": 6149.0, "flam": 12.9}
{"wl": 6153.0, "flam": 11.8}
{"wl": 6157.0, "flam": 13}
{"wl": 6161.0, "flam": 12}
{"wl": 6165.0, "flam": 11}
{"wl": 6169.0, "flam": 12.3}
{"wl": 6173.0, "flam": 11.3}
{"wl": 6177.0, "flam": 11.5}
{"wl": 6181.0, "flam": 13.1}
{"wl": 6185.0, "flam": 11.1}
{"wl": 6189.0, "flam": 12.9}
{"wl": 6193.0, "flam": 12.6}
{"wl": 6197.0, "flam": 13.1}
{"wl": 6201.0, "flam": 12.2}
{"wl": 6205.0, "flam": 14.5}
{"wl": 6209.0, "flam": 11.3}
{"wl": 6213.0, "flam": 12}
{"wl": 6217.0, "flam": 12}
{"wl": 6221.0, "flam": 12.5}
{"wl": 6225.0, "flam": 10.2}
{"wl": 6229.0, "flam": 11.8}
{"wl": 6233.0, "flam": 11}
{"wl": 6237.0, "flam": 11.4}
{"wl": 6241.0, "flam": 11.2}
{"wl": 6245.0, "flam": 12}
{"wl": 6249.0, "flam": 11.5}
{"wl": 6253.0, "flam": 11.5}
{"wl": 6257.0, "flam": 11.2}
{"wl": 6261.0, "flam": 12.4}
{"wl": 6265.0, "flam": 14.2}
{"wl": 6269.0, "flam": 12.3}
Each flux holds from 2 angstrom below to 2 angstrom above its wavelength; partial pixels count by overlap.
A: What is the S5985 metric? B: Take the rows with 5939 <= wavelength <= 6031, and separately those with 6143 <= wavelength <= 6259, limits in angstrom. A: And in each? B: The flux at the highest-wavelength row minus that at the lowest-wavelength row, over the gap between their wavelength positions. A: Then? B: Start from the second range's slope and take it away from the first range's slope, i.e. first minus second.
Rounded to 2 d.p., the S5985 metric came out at -0.05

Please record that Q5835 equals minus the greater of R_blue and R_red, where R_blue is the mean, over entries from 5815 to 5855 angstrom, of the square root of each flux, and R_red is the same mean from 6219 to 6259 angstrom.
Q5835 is -3.73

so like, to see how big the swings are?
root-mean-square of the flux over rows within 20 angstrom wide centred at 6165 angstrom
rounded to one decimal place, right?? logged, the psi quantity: 11.9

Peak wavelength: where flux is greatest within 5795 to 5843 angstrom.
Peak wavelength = 5833.0 angstrom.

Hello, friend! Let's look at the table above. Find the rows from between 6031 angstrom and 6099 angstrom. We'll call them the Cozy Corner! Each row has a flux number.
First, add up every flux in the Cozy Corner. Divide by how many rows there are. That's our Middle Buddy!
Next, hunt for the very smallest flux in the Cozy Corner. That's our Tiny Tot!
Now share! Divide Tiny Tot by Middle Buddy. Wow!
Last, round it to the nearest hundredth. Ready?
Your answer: 0.88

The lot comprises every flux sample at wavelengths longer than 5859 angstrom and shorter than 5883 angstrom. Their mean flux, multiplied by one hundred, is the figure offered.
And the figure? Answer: 1308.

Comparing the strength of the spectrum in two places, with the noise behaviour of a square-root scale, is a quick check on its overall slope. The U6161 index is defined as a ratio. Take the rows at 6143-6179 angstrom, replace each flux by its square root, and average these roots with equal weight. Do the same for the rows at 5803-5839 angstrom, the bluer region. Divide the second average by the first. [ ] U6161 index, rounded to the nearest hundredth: 1.06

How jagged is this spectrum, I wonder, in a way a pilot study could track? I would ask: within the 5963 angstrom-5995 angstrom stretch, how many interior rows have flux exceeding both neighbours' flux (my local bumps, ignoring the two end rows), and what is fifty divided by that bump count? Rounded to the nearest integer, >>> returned 25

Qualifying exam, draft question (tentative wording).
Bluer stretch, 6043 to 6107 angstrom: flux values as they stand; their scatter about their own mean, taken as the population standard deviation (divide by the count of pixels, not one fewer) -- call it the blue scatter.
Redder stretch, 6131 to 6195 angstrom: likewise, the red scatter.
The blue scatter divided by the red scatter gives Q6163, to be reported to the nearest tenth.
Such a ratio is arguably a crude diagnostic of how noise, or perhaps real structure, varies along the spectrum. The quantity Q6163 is 1.4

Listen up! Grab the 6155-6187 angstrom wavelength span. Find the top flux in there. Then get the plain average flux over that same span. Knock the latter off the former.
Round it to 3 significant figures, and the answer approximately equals 1.19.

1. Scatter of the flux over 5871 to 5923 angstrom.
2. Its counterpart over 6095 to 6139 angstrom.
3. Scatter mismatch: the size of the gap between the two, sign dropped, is 0.29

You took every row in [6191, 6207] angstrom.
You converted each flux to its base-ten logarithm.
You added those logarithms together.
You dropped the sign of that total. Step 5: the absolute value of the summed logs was 4.47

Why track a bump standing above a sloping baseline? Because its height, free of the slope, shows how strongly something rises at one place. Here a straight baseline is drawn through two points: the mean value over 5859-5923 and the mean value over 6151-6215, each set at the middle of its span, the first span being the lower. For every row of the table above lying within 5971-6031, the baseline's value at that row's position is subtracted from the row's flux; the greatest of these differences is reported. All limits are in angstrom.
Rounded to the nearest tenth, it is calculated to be 2.7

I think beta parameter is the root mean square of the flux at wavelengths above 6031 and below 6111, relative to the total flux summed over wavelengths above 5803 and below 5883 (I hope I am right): 0.050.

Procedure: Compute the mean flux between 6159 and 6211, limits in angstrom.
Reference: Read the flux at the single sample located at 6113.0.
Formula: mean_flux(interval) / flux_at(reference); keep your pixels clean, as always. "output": 0.93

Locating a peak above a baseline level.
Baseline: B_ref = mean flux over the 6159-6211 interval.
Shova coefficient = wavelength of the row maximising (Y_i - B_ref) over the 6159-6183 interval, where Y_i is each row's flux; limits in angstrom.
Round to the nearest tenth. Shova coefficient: 6181.0 angstrom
